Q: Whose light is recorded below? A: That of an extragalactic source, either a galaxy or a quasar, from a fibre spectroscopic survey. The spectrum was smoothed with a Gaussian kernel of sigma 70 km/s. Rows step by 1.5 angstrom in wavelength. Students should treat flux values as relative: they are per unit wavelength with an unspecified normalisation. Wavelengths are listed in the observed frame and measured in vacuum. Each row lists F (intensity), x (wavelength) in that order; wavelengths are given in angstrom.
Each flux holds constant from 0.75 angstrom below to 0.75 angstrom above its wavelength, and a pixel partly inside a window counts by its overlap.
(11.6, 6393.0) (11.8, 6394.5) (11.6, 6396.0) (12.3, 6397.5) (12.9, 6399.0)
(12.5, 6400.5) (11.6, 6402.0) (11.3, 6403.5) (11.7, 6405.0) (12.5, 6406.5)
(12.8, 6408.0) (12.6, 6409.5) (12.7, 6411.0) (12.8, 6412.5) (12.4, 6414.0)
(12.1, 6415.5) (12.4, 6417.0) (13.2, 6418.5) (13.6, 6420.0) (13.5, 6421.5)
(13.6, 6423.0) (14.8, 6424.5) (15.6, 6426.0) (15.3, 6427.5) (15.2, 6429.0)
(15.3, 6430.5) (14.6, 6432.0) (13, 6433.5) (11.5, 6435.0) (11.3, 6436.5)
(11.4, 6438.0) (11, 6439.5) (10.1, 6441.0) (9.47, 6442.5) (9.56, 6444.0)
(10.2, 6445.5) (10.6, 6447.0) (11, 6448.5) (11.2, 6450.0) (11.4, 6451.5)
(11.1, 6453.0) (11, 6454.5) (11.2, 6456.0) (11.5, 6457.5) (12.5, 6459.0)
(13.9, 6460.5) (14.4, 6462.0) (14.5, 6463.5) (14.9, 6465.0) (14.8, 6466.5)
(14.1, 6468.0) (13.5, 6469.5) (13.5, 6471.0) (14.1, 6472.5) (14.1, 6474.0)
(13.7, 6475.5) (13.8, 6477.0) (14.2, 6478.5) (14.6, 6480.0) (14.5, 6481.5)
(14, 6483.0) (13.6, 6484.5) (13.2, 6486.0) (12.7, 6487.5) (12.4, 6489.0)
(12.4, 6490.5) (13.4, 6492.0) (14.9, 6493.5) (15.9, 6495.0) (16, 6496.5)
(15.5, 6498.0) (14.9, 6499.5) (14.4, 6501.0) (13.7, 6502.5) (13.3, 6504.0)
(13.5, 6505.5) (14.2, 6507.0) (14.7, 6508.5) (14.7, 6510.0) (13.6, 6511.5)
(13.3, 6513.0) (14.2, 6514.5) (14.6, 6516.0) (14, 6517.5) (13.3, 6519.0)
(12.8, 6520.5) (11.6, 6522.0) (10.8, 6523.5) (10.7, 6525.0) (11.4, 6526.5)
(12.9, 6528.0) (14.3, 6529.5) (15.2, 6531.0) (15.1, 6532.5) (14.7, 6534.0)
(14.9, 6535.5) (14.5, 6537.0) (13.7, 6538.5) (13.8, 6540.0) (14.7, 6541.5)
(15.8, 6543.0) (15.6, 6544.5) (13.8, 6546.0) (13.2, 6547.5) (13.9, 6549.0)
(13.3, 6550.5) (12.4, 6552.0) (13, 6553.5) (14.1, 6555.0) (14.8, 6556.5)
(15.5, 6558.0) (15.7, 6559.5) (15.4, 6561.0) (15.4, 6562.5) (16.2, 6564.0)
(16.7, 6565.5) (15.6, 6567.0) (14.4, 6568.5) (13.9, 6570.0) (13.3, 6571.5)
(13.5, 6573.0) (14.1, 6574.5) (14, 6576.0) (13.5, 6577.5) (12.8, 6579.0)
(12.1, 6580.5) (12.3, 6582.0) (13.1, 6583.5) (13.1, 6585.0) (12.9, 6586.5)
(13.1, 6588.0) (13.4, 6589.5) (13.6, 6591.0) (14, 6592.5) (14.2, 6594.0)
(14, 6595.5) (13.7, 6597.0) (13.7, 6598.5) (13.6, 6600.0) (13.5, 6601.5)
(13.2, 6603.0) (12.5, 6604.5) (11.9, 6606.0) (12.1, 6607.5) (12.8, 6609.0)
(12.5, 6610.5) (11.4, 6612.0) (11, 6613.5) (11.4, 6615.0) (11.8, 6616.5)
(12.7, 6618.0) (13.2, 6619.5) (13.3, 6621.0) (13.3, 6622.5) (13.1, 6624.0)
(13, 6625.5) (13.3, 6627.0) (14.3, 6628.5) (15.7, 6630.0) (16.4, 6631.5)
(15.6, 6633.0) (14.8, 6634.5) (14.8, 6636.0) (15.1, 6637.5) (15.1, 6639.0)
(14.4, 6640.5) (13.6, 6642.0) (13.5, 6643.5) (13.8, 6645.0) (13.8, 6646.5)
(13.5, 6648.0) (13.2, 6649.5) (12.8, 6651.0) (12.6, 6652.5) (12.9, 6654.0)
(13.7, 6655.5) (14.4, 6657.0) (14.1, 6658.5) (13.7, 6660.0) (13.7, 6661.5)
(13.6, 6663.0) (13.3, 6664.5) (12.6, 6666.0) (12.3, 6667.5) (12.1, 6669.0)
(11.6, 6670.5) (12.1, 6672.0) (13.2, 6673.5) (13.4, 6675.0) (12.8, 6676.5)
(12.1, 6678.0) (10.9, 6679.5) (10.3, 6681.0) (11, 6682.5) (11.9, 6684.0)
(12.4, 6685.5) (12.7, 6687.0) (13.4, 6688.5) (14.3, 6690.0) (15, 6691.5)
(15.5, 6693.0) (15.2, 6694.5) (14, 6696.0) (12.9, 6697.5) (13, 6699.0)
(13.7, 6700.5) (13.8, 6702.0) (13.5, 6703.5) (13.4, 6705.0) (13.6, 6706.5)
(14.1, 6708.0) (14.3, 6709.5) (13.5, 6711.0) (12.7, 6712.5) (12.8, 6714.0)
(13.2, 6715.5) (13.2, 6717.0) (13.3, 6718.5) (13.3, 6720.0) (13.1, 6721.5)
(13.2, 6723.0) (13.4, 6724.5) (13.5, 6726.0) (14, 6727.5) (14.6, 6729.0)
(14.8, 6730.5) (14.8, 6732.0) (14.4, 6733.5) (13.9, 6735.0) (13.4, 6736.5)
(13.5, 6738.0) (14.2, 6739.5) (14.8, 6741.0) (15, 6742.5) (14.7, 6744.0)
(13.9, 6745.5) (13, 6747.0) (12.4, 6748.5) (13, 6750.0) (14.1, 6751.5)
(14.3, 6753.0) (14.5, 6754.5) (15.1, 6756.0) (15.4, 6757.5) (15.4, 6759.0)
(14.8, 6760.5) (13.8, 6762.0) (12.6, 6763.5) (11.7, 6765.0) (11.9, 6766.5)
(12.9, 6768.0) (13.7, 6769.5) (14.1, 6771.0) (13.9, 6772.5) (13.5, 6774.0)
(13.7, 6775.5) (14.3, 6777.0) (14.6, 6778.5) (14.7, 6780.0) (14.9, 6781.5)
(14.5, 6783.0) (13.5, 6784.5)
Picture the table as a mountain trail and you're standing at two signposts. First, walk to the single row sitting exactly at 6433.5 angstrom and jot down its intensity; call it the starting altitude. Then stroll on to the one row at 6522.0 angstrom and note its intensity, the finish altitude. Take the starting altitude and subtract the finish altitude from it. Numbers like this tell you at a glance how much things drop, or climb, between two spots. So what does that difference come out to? 1.4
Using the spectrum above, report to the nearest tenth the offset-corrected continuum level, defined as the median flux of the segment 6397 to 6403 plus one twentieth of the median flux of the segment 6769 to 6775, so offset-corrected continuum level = 13.1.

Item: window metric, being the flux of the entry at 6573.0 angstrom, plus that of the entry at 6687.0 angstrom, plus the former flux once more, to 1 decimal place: 39.7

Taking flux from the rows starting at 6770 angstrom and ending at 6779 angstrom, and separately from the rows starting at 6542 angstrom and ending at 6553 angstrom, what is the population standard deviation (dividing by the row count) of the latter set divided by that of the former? 3.2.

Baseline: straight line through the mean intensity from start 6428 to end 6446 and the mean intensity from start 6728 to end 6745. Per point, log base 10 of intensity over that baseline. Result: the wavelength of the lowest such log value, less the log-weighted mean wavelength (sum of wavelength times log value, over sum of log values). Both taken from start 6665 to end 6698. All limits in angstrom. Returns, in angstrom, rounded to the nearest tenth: 4.5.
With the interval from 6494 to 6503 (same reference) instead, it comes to 4.5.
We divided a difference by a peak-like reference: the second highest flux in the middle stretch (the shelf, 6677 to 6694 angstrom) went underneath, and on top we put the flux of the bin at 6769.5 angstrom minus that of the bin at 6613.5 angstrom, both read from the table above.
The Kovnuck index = 0.18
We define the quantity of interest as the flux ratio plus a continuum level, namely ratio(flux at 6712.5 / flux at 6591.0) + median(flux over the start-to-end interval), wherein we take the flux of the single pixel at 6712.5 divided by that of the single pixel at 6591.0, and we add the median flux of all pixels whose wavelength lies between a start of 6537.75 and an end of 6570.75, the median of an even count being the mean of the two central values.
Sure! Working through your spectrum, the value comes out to 15.5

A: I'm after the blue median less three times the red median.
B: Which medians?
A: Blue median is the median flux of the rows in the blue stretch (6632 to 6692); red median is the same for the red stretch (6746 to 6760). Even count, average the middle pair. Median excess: -29.5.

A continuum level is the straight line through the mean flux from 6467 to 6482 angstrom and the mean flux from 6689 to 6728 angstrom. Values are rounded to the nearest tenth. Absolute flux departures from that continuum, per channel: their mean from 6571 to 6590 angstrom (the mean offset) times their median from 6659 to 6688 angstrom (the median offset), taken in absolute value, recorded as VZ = 1.0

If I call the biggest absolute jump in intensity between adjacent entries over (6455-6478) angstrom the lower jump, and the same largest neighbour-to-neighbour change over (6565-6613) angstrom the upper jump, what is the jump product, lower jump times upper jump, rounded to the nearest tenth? 1.7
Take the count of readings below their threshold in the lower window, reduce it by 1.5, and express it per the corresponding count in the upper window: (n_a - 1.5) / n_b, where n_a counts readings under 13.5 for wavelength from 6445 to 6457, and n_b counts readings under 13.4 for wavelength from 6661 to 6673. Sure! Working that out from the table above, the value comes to 1.1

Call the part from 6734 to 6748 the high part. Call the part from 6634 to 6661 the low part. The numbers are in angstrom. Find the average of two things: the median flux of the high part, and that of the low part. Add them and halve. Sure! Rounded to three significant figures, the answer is 13.8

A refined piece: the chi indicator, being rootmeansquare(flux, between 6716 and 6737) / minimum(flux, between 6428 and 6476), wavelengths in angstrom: 1.46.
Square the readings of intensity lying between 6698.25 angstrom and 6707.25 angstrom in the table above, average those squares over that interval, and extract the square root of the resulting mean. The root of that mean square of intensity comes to 13.5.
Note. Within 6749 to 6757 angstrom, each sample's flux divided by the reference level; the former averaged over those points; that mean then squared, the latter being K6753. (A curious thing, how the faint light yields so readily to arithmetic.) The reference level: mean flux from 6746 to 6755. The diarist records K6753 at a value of 1.10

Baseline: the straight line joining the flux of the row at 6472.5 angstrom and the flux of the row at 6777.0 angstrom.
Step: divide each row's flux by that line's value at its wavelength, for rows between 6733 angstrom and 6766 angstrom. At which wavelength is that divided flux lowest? 6765.0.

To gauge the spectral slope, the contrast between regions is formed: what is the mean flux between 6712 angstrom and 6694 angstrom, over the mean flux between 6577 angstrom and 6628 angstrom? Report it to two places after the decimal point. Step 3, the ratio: 1.06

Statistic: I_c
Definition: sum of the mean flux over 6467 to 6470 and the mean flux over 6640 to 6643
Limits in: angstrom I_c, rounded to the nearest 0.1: 27.8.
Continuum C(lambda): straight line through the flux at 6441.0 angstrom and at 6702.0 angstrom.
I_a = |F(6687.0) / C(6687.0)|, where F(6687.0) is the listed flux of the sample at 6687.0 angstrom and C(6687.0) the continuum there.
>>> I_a 0.93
